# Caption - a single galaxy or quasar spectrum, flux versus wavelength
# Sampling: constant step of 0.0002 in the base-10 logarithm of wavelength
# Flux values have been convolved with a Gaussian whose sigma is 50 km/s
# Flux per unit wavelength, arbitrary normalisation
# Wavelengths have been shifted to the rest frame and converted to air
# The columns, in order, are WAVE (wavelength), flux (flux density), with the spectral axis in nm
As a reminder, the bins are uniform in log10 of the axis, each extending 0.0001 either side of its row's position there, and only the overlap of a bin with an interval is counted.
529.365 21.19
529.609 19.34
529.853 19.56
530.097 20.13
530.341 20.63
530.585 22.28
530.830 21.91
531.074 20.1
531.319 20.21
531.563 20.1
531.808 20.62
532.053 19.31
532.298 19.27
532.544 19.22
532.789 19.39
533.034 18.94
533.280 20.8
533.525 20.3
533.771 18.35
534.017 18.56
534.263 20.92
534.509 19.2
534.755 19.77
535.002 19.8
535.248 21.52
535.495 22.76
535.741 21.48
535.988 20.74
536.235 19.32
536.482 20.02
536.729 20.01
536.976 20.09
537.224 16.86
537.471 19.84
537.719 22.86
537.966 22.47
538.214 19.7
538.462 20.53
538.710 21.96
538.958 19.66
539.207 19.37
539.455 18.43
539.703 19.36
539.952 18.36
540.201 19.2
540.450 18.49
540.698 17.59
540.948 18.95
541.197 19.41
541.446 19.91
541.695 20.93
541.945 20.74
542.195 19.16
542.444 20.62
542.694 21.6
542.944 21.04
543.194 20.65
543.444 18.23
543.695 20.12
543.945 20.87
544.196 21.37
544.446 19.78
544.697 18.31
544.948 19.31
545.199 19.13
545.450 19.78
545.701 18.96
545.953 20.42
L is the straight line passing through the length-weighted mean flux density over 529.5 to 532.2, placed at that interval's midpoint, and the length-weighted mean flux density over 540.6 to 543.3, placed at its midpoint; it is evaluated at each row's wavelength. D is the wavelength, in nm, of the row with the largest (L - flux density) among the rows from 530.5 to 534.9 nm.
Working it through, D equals 533.771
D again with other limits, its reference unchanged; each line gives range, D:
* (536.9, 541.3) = 537.224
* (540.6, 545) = 540.698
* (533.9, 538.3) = 537.224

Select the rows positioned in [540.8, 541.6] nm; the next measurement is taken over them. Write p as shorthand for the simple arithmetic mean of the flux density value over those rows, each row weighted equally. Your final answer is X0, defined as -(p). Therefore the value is -19.4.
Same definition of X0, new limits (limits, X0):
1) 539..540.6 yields -18.9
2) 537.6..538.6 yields -21.4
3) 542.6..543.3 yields -21.1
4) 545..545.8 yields -19.3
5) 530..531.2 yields -21.0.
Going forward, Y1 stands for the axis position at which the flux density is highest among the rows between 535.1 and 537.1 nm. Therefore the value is 535.495 nm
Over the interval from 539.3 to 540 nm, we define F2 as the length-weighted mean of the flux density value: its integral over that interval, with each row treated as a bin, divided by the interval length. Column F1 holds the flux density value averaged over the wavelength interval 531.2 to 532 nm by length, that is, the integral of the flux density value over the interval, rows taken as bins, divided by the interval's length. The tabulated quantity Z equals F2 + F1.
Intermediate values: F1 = 20.2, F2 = 18.8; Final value 39.03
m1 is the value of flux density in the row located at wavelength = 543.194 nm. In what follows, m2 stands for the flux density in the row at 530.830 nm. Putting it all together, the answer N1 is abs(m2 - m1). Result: 1.26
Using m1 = 20.65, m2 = 21.91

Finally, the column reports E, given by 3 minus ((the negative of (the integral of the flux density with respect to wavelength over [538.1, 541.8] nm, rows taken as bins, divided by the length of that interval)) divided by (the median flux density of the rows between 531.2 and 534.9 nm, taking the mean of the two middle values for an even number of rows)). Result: 4.00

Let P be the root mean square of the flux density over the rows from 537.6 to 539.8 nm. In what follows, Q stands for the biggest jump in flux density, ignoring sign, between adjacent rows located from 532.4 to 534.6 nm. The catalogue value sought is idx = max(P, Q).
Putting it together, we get 20.5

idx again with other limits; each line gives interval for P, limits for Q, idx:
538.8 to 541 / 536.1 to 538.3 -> 18.8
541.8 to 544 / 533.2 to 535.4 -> 20.4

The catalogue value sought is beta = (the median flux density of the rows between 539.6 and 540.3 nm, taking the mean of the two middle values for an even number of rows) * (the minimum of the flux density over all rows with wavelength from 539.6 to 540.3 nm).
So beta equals 353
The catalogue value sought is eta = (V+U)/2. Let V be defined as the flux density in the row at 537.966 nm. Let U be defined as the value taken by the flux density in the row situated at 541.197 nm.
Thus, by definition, 20.9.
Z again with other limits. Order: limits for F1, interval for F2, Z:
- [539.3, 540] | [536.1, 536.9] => 38.62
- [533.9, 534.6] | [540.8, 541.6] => 39.01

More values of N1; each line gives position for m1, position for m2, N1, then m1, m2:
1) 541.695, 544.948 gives 1.62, 20.93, 19.31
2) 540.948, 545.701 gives 0.01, 18.95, 18.96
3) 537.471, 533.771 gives 1.49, 19.84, 18.35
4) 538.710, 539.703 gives 2.60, 21.96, 19.36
